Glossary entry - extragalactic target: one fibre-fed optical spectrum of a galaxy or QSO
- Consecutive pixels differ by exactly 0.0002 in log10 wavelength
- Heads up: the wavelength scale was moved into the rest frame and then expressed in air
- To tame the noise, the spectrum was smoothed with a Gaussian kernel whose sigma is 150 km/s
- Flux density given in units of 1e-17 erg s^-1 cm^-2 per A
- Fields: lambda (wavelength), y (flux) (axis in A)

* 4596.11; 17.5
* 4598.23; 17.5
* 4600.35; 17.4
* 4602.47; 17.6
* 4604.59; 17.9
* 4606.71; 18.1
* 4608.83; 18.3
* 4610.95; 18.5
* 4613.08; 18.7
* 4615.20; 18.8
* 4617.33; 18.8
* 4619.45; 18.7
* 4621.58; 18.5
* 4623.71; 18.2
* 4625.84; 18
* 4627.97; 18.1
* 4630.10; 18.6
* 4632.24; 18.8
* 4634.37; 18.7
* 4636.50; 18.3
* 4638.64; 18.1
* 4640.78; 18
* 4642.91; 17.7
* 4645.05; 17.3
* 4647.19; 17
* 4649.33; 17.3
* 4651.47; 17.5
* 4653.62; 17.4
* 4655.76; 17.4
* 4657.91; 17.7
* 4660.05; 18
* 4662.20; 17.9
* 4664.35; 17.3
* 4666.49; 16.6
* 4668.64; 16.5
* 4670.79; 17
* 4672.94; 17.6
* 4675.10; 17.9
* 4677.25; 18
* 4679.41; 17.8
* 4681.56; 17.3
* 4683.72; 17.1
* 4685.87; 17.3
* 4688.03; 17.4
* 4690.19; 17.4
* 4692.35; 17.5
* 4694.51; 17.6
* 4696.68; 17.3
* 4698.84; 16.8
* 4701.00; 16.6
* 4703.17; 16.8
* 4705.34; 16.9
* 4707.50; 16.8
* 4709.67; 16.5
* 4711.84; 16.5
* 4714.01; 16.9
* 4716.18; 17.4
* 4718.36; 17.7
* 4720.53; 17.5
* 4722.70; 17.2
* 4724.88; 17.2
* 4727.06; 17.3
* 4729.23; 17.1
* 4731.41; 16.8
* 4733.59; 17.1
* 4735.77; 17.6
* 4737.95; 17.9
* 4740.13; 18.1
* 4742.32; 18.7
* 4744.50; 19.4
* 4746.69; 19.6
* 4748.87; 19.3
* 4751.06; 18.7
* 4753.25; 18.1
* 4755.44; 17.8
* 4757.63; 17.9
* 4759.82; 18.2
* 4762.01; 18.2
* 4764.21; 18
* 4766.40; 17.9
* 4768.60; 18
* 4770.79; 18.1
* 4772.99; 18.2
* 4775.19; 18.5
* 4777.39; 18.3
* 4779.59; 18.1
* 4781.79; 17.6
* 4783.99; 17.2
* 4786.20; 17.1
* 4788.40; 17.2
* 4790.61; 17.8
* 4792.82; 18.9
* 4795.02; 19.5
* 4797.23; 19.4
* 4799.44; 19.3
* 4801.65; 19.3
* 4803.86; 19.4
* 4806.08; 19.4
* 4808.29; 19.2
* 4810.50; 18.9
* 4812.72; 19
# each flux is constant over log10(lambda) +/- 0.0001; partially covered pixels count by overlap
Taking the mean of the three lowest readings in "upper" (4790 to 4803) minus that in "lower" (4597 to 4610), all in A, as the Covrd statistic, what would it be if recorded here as 1.2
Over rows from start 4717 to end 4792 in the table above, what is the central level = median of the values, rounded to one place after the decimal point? 17.9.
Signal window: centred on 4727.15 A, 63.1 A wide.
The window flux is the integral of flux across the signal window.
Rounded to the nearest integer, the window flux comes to 1109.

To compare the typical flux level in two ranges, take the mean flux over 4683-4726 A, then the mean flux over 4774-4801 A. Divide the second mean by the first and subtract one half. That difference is 0.57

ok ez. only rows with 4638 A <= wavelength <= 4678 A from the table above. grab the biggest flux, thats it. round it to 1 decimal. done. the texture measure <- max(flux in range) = 18.1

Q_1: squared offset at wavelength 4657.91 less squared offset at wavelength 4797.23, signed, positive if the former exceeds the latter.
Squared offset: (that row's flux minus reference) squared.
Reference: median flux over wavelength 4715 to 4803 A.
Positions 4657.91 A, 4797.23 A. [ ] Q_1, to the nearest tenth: -1.9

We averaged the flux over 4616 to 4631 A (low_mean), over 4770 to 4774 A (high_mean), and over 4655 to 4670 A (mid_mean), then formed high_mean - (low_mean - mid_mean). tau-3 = 17.1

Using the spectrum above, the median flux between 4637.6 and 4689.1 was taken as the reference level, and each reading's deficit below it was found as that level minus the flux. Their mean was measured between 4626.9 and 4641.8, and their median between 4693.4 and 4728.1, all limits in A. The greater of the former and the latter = 0.35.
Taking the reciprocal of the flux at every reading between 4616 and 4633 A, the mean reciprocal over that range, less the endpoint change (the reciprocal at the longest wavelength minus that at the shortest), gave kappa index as 0.0542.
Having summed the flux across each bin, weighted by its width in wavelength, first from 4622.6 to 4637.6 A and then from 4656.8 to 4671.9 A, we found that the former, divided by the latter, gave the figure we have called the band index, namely 1.06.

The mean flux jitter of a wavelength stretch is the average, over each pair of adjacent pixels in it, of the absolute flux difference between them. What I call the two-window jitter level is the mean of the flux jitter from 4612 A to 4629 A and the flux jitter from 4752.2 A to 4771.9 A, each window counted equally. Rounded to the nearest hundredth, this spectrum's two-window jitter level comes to 0.15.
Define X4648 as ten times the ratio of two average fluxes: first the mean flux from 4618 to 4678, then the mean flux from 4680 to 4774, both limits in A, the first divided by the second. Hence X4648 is 10.1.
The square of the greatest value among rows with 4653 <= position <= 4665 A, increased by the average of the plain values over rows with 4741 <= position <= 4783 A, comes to 342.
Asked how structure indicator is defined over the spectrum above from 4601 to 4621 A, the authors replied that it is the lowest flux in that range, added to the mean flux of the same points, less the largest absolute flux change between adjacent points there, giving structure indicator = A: 35.7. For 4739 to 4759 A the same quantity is 35.7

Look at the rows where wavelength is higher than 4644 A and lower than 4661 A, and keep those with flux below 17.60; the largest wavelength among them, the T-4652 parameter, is 4655.76 A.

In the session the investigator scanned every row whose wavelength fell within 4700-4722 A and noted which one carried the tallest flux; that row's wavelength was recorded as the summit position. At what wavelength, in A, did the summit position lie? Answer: 4718.36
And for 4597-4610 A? 4608.83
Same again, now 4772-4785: 4775.19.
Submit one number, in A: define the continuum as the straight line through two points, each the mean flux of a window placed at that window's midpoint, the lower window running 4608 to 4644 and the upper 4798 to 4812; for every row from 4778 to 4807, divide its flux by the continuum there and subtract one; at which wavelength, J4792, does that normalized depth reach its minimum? 4786.20 A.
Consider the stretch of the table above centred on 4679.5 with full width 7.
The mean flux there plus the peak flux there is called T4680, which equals 35.7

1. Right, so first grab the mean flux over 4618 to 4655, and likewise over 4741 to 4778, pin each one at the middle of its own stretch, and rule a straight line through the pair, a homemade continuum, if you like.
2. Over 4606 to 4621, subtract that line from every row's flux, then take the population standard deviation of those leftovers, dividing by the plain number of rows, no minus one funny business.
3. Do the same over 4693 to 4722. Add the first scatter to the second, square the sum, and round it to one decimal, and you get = 0.4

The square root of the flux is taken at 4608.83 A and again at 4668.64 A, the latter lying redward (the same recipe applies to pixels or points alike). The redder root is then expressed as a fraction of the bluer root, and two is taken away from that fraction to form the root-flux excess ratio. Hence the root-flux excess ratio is -1.05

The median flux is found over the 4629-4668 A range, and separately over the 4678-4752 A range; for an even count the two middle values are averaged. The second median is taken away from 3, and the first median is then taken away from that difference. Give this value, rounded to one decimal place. -32.0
